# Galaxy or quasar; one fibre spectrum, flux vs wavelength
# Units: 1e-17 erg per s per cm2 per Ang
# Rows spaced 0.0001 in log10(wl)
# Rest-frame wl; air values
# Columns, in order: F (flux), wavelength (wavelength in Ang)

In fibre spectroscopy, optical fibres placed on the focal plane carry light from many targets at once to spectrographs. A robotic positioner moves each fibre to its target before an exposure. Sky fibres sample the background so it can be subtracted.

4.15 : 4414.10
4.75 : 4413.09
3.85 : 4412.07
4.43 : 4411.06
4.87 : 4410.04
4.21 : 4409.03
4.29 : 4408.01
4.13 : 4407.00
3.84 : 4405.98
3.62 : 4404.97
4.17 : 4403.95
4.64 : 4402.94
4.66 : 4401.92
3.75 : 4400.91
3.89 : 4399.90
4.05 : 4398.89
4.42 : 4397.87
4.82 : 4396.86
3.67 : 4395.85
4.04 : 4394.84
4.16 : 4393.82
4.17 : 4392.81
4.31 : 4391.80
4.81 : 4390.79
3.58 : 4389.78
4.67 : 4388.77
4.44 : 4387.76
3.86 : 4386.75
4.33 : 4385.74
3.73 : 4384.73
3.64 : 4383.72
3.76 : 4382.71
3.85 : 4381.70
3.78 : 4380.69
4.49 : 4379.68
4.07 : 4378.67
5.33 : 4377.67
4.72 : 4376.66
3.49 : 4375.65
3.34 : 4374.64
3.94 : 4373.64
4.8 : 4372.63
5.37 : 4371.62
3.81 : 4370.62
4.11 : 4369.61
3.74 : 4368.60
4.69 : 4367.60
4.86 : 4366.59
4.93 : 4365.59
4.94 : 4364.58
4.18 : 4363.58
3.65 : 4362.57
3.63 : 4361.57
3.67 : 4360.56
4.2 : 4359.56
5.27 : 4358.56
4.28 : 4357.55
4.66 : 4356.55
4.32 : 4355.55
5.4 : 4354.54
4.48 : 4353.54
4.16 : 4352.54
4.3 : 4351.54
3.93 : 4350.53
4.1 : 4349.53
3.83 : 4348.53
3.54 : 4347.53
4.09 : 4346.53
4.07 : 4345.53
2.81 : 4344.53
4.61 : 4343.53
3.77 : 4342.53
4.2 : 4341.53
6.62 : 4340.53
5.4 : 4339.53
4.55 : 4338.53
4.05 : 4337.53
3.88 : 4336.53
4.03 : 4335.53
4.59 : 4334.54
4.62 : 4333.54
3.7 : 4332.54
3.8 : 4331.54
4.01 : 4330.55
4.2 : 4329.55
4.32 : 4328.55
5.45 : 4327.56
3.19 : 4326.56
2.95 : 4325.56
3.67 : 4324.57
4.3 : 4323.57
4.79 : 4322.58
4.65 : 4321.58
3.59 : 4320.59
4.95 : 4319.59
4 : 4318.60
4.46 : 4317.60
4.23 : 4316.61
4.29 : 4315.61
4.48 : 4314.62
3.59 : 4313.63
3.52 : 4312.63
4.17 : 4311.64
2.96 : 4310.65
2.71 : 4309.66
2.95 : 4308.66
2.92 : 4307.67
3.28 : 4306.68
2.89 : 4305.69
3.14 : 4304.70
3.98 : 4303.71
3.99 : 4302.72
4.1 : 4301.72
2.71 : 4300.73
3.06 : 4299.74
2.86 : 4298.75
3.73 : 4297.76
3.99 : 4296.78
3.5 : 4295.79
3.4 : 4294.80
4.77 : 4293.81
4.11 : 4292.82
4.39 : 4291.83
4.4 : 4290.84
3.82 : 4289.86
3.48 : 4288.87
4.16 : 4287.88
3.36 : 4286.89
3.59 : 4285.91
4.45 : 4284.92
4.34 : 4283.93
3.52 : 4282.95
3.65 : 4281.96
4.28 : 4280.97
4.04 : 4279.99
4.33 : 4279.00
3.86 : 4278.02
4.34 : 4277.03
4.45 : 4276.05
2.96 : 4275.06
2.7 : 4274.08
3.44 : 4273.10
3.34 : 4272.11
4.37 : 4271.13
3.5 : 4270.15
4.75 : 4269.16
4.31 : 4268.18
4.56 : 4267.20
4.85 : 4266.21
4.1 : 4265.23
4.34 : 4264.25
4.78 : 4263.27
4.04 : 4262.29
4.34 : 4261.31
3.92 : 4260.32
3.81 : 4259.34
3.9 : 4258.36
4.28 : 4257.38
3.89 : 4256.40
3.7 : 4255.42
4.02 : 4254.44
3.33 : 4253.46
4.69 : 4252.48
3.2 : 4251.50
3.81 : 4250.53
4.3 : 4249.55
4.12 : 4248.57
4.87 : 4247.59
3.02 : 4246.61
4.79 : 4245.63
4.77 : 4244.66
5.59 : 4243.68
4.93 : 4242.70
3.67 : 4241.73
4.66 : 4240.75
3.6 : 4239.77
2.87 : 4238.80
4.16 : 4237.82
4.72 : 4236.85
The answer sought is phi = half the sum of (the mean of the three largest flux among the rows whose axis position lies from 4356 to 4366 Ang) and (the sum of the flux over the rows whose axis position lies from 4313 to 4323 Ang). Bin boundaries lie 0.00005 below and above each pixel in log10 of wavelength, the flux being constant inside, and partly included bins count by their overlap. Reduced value 24.0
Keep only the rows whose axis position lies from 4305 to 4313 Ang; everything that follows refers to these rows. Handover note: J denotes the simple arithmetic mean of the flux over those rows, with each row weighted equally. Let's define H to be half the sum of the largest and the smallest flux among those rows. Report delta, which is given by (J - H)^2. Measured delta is 0.070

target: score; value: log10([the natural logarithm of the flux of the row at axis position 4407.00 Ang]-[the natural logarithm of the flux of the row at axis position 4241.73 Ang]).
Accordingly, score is -0.9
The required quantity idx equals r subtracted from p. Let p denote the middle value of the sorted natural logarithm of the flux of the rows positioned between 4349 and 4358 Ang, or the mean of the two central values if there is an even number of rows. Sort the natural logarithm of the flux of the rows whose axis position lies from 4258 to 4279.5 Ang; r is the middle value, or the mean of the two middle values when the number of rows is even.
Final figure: 0.02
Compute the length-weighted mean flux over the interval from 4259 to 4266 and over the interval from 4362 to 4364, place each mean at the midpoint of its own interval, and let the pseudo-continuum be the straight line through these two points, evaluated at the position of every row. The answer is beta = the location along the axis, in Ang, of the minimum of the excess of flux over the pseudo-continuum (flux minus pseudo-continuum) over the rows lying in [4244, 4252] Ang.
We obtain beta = 4246.61 Ang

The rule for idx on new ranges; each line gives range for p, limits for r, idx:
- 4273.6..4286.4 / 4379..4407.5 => -0.01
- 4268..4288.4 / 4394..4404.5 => -0.02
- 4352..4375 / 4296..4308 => 0.29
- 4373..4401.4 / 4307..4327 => 0.05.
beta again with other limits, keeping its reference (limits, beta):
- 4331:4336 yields 4332.54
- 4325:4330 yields 4325.56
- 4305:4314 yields 4309.66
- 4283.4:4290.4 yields 4286.89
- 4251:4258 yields 4251.50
